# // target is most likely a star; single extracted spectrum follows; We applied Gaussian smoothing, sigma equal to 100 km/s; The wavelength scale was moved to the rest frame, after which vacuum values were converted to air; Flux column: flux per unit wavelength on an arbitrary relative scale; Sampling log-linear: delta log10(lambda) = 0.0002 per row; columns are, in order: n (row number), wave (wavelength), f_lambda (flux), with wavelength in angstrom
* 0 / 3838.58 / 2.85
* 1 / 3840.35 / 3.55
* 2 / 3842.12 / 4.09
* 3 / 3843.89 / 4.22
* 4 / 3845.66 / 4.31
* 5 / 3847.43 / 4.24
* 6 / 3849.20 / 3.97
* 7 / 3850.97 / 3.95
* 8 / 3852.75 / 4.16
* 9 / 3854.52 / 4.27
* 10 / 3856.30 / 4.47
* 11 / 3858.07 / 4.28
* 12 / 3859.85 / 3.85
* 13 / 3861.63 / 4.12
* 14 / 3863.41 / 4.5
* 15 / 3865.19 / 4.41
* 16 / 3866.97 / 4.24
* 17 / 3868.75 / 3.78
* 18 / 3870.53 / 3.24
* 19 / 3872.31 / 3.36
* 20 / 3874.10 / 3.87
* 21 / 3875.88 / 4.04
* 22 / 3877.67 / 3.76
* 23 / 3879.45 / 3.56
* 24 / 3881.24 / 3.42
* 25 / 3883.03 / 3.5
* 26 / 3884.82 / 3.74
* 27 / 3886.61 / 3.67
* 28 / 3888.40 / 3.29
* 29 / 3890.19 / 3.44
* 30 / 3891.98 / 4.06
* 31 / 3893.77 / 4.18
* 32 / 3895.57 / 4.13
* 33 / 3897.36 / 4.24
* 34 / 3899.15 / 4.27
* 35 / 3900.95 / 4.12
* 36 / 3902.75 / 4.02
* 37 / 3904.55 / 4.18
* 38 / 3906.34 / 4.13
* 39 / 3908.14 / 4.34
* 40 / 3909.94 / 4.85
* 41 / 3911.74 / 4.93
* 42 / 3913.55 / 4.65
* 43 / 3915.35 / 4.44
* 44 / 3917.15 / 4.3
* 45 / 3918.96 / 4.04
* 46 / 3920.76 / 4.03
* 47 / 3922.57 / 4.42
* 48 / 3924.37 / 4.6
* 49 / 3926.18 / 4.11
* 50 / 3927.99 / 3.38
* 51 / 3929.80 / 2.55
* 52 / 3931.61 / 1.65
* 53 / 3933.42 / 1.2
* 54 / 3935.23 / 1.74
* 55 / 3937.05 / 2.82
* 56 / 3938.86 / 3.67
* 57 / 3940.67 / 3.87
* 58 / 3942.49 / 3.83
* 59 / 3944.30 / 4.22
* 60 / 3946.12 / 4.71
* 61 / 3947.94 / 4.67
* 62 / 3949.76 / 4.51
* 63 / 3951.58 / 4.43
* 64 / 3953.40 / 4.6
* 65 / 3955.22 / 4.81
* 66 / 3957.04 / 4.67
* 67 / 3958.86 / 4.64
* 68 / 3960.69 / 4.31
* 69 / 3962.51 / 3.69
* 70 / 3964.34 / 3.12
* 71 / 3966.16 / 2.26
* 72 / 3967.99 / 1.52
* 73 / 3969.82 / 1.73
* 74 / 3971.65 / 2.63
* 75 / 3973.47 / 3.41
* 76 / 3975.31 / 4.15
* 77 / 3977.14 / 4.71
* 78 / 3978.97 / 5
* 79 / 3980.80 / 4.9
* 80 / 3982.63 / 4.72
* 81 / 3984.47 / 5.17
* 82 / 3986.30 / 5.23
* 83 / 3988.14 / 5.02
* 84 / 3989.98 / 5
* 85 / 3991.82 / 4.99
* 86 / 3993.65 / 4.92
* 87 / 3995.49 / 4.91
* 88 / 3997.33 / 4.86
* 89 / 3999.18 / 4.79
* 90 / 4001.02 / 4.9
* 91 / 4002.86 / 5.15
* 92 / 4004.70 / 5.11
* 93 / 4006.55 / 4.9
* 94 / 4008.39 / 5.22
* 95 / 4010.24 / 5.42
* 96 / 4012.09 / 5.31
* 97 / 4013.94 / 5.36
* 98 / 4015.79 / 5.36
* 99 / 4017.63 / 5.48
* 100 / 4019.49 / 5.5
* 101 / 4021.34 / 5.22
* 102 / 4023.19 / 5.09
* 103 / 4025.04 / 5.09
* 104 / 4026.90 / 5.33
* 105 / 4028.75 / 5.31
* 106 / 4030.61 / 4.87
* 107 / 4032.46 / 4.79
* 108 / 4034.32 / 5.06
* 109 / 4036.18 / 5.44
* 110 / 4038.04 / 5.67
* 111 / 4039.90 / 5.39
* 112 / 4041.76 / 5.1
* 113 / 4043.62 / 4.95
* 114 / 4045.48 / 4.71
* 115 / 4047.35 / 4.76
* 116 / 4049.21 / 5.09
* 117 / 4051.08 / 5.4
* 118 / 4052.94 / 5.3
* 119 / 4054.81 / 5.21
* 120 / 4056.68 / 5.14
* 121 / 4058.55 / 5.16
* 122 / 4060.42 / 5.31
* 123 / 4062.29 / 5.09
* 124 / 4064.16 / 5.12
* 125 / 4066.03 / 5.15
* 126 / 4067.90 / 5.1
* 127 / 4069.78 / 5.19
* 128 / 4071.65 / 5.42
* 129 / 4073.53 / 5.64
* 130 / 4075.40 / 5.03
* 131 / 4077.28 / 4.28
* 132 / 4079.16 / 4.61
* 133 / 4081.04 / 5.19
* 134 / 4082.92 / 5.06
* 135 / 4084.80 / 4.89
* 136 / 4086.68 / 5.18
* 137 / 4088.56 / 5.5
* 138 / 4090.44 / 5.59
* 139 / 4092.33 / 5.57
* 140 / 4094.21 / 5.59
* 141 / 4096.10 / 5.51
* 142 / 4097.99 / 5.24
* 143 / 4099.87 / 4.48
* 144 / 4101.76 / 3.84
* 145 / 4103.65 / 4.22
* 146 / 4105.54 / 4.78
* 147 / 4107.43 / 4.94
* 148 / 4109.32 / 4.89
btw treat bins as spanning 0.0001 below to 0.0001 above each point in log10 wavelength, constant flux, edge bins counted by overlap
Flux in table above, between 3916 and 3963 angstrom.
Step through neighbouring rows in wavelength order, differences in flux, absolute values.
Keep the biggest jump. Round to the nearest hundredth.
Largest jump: 1.08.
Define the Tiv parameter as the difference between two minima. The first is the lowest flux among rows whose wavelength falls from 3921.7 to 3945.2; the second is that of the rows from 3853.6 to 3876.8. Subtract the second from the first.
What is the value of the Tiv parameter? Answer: -2.0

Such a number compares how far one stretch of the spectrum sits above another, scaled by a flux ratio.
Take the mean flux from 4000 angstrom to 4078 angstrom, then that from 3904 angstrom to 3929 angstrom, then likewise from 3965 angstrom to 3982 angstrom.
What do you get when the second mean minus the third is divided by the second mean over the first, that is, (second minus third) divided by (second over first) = 1.1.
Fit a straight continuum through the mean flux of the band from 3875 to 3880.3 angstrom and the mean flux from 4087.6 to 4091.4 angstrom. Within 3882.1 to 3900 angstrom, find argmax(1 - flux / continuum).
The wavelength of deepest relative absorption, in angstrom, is 3888.40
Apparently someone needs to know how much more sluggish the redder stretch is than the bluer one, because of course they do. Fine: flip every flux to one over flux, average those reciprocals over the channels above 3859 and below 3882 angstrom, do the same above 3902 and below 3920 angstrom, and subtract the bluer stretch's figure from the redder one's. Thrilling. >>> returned -0.03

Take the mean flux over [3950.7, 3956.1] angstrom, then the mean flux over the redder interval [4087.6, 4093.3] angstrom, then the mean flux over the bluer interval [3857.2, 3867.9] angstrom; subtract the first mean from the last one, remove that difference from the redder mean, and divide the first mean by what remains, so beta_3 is 0.78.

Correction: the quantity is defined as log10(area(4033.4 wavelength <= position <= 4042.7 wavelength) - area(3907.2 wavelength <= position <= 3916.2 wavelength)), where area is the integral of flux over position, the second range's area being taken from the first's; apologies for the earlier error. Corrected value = 0.89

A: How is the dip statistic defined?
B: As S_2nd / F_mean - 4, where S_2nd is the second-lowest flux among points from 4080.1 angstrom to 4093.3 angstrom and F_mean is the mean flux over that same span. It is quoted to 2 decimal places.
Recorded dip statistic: -3.04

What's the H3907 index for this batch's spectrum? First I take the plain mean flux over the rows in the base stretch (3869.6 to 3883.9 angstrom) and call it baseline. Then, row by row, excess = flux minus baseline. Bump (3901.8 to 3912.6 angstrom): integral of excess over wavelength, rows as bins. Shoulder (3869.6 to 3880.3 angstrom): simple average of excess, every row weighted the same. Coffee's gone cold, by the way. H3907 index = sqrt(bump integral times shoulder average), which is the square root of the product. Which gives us 0.6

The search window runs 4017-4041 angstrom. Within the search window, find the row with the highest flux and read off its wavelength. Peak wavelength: 4038.04 angstrom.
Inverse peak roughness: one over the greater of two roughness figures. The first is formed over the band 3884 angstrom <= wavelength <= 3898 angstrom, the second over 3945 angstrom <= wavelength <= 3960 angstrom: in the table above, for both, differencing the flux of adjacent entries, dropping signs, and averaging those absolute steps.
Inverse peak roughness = 4.7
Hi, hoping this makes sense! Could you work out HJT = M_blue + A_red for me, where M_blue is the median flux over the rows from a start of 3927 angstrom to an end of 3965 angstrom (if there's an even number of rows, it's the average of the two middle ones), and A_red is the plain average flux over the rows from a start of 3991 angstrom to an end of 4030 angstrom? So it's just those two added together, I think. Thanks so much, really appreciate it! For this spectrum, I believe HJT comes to 9.0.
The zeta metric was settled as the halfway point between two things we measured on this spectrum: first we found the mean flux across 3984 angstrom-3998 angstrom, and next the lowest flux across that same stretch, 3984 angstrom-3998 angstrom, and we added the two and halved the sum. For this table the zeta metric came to 4.94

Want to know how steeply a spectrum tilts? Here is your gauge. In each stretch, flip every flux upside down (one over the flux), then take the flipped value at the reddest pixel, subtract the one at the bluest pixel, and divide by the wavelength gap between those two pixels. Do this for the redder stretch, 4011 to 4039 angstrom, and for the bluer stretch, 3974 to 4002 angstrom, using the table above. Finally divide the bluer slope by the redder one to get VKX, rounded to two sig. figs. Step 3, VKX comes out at 3.1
